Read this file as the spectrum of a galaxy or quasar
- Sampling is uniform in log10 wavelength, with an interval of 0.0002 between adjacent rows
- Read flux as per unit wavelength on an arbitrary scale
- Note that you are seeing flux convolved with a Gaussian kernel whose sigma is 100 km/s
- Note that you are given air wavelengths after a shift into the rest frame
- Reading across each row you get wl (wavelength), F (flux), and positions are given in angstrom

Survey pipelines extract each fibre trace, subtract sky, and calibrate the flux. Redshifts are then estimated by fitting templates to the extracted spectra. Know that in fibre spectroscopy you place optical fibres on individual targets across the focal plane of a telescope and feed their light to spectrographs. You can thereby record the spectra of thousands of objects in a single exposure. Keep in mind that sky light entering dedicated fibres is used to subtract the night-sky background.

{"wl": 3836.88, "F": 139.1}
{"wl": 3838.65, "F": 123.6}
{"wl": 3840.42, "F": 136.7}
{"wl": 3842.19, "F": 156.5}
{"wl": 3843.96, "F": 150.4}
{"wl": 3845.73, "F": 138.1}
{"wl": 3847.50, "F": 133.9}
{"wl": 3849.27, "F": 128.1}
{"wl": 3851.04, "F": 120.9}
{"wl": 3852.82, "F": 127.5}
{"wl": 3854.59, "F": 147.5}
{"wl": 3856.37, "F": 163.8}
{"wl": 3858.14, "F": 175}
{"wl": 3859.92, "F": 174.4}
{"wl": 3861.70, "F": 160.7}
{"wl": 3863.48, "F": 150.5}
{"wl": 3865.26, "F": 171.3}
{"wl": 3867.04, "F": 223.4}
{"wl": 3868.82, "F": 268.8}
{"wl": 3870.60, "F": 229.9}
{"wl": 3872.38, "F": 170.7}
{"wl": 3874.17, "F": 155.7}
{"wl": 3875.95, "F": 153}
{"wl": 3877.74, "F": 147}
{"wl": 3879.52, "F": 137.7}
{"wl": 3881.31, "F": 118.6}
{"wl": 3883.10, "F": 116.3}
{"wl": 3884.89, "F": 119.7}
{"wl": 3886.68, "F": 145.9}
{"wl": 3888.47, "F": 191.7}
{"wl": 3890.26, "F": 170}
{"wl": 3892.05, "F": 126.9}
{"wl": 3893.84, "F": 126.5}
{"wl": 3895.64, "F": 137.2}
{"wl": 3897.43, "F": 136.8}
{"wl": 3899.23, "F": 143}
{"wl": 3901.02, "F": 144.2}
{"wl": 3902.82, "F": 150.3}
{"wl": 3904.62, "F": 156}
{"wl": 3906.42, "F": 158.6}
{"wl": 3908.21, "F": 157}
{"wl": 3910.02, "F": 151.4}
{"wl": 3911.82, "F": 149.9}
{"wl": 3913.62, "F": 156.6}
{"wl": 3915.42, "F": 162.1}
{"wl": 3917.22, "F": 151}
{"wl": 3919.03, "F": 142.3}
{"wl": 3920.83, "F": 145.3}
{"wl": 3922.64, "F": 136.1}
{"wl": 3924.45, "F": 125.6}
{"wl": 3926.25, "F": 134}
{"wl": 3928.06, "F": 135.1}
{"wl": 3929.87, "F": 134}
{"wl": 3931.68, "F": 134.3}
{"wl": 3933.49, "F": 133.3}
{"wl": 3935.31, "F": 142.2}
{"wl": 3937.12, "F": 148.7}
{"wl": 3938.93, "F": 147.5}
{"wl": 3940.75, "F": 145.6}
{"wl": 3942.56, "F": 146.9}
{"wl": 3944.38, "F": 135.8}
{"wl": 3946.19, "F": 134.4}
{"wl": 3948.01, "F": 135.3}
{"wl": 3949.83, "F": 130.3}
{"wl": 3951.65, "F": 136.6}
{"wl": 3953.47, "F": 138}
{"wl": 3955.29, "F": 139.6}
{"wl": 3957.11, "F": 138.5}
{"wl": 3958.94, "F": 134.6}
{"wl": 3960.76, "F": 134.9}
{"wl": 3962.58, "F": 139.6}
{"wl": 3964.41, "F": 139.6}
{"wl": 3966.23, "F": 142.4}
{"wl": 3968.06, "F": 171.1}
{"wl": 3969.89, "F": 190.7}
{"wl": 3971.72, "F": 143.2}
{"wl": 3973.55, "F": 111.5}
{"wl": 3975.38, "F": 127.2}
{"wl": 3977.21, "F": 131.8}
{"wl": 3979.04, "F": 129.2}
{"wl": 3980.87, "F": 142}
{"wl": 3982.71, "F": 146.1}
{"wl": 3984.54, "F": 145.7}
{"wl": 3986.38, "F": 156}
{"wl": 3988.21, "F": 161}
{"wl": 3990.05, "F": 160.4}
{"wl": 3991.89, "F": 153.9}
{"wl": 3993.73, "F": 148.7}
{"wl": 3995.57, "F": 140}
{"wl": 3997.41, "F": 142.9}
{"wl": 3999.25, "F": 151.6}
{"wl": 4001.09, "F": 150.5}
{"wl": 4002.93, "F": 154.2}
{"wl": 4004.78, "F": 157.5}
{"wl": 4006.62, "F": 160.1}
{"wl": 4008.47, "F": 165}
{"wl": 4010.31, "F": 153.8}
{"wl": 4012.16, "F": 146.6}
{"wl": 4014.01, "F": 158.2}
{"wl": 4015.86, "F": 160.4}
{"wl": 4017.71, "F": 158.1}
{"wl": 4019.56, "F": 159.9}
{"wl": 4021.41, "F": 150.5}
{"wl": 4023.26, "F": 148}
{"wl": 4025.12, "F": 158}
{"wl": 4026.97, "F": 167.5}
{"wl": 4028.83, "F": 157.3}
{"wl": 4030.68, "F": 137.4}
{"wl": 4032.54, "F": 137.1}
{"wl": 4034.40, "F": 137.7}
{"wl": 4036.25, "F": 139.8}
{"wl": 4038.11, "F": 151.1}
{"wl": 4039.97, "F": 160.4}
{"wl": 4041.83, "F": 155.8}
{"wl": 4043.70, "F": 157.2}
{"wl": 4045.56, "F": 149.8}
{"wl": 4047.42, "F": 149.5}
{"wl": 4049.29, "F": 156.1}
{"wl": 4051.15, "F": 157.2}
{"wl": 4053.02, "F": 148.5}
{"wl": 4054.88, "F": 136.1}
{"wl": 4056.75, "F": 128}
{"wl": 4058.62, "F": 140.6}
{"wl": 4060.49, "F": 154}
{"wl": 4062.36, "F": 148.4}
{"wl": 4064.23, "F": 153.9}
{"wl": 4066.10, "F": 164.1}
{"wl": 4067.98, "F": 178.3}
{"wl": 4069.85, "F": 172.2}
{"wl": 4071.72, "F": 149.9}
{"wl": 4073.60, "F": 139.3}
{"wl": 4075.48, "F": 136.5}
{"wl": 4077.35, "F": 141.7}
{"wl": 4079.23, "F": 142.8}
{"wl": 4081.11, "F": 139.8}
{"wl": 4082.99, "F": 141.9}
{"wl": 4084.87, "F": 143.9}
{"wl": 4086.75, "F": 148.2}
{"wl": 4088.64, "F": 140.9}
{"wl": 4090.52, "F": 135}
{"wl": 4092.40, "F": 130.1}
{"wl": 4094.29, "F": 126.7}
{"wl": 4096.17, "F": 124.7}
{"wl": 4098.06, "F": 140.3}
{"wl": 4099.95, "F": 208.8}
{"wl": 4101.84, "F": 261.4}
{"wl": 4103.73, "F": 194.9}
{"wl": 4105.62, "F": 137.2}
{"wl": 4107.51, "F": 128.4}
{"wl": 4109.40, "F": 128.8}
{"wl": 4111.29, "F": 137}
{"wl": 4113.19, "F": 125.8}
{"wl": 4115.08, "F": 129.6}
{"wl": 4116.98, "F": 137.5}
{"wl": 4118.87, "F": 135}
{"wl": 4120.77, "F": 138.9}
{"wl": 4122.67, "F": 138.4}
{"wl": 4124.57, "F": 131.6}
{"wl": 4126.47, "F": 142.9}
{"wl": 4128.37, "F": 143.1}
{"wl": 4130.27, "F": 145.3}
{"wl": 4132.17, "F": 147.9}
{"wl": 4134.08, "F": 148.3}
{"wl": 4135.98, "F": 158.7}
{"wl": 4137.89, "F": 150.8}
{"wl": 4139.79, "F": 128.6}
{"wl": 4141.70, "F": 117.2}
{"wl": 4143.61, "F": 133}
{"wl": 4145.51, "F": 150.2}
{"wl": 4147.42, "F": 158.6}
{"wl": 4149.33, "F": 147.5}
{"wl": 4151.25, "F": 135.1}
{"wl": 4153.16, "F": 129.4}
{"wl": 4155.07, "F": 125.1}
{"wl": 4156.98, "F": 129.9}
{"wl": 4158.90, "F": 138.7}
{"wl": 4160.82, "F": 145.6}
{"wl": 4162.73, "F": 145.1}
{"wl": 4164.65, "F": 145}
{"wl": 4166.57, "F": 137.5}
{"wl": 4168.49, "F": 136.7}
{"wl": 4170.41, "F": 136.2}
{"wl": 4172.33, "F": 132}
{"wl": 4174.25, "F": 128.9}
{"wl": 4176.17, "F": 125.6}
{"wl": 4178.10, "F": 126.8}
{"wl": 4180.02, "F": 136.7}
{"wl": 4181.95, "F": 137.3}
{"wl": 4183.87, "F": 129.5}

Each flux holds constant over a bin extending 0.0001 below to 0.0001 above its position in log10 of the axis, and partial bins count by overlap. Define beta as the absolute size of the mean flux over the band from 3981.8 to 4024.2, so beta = 153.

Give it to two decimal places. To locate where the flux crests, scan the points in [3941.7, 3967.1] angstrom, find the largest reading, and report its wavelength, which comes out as 3942.56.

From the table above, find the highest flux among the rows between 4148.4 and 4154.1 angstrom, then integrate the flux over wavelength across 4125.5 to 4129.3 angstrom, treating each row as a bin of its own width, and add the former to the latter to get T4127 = 691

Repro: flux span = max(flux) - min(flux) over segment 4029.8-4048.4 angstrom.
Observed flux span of 23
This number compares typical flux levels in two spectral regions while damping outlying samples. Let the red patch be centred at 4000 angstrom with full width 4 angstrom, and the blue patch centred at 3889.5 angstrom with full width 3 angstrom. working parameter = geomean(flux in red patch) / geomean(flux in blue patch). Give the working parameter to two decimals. 0.84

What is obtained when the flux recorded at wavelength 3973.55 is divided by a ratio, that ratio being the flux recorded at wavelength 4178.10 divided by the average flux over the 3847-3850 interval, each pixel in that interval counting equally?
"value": 115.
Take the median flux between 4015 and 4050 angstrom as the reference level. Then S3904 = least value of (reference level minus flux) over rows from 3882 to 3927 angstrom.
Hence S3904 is -36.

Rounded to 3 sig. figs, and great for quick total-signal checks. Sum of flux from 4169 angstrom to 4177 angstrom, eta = 523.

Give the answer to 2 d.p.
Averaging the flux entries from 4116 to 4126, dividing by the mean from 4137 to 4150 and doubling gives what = 1.94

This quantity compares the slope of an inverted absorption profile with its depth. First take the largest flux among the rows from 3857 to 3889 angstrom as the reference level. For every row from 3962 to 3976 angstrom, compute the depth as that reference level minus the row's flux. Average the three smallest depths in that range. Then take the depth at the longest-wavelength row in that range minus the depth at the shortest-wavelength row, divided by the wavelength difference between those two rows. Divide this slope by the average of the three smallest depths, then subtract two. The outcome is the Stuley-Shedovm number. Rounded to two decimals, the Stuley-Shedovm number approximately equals -1.99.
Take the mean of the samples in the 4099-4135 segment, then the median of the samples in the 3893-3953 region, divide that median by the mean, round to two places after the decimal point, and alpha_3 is 0.95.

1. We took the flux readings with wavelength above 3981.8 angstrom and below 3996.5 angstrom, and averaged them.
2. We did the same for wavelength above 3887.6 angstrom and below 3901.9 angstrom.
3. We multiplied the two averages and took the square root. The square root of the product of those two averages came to 149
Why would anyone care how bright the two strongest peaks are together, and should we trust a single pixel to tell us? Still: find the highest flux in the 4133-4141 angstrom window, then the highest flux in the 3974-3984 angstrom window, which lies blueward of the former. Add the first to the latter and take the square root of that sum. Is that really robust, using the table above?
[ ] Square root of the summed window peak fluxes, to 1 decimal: 17.5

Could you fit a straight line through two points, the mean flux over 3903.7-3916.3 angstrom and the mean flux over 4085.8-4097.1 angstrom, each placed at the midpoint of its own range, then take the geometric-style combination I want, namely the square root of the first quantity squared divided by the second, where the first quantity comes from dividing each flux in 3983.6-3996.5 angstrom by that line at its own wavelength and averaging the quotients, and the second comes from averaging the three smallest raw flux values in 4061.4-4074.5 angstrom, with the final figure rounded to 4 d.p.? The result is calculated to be 0.0861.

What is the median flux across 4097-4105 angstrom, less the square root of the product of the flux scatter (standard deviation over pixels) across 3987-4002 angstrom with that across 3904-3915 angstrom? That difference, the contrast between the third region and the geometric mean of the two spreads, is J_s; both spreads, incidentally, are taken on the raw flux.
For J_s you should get 197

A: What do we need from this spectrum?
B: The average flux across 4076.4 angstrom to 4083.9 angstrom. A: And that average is 142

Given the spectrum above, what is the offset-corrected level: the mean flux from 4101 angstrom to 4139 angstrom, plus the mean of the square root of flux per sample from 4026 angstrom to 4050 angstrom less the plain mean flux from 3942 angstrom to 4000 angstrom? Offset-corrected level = 17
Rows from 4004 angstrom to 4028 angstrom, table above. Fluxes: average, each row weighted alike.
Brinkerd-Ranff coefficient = 157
